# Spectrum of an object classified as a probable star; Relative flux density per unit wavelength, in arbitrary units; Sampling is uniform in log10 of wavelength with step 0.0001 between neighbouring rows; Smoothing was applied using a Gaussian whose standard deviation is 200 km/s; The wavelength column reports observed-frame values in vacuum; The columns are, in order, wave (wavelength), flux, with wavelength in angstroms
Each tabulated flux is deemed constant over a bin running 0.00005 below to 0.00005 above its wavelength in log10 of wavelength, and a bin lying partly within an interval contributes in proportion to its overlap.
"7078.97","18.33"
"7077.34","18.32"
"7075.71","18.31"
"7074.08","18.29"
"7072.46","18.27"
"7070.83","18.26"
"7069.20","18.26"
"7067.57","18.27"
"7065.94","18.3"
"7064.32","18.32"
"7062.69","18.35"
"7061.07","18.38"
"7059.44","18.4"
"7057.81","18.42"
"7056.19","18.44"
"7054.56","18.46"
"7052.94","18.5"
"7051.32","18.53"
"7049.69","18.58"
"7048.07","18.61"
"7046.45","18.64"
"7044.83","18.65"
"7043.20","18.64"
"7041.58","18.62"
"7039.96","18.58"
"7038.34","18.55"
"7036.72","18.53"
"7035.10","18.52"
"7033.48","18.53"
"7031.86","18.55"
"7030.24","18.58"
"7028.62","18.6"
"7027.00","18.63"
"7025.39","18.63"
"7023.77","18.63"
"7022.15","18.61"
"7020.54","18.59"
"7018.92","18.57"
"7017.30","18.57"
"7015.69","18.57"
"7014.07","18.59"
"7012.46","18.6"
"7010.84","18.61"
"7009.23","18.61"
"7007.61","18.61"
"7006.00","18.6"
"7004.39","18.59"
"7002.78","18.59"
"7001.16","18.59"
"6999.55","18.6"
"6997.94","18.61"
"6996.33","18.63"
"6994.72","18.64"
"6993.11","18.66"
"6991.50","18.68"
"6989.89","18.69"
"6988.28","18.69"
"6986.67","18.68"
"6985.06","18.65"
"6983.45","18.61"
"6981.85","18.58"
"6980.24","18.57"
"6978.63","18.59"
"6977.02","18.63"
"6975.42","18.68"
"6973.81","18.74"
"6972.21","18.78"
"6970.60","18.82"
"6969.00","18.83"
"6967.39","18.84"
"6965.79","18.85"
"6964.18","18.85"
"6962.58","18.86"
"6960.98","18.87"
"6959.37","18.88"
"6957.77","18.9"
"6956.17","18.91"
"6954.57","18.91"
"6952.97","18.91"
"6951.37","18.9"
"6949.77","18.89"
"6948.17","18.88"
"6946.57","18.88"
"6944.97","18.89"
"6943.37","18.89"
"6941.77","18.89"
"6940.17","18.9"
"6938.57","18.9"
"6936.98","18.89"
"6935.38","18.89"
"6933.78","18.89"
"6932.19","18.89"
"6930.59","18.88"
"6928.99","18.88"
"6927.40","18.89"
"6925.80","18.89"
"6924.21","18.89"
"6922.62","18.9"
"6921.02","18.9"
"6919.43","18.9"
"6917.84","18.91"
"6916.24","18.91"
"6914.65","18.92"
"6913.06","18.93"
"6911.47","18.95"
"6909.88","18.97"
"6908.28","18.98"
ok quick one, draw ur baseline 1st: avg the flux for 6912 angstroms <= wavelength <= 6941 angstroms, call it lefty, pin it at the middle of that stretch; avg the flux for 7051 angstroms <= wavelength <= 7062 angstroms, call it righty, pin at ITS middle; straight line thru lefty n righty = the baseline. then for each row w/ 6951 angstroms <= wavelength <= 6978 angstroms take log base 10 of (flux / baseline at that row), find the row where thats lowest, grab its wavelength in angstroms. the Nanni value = 6977.02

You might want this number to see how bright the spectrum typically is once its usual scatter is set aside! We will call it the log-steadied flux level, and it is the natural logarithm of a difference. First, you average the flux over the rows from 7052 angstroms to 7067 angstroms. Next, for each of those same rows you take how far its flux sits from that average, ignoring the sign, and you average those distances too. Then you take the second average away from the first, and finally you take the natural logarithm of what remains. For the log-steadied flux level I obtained 2.91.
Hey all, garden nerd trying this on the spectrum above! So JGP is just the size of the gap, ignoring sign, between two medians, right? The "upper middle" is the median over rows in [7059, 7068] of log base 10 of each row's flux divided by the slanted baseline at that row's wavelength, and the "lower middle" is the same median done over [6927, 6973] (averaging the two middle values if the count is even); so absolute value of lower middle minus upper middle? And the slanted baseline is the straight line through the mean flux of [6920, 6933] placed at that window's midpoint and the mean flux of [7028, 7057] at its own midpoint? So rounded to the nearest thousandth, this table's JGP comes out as 0.005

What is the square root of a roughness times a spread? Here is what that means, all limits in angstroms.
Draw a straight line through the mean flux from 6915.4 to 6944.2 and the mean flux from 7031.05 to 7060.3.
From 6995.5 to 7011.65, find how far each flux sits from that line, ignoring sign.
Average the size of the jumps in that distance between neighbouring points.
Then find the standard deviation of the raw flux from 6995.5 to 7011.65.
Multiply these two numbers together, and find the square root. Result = 0.010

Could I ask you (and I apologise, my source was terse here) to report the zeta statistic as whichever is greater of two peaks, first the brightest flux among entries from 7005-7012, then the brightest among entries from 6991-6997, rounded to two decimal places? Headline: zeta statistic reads 18.68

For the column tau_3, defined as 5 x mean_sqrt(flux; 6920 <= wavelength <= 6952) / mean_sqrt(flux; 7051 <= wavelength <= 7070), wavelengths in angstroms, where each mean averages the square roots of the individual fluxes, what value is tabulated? 5.07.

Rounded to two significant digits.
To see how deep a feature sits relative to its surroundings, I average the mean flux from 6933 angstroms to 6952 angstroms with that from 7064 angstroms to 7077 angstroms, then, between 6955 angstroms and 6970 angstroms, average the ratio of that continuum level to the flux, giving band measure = 0.99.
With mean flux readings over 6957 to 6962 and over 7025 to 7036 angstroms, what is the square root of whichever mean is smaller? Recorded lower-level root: 4.310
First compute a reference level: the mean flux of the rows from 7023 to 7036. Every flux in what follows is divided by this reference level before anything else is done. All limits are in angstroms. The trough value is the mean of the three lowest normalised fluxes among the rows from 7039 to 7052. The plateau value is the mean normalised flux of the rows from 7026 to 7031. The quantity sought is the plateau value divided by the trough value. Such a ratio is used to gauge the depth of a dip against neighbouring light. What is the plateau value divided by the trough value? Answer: 1.00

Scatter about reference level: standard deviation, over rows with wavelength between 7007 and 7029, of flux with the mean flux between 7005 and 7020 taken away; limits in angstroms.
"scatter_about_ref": 0.02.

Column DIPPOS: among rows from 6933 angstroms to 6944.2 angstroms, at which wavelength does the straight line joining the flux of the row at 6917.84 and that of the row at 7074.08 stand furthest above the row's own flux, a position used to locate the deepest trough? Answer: 6933.78 angstroms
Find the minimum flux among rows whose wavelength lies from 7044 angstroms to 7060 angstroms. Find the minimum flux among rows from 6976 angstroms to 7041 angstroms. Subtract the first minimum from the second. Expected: 0.12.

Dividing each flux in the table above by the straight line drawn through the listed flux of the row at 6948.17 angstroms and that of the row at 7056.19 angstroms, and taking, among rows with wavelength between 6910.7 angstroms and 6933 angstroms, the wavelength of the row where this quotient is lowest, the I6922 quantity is 6916.24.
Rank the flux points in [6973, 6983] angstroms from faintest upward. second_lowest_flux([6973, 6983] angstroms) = 18.58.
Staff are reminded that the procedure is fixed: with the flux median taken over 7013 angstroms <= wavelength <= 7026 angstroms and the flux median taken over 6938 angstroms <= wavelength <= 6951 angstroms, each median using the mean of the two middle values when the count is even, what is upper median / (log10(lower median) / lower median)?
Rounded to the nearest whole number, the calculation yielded 275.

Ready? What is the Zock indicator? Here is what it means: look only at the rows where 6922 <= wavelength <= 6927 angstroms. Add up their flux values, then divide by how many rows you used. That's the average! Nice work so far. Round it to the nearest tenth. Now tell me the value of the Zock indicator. 18.9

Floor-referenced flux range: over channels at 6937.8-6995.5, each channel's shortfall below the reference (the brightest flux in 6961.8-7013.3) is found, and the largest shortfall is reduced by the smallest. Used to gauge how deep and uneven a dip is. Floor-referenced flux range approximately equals 0.34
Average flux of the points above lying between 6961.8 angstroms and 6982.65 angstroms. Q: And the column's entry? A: 18.7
